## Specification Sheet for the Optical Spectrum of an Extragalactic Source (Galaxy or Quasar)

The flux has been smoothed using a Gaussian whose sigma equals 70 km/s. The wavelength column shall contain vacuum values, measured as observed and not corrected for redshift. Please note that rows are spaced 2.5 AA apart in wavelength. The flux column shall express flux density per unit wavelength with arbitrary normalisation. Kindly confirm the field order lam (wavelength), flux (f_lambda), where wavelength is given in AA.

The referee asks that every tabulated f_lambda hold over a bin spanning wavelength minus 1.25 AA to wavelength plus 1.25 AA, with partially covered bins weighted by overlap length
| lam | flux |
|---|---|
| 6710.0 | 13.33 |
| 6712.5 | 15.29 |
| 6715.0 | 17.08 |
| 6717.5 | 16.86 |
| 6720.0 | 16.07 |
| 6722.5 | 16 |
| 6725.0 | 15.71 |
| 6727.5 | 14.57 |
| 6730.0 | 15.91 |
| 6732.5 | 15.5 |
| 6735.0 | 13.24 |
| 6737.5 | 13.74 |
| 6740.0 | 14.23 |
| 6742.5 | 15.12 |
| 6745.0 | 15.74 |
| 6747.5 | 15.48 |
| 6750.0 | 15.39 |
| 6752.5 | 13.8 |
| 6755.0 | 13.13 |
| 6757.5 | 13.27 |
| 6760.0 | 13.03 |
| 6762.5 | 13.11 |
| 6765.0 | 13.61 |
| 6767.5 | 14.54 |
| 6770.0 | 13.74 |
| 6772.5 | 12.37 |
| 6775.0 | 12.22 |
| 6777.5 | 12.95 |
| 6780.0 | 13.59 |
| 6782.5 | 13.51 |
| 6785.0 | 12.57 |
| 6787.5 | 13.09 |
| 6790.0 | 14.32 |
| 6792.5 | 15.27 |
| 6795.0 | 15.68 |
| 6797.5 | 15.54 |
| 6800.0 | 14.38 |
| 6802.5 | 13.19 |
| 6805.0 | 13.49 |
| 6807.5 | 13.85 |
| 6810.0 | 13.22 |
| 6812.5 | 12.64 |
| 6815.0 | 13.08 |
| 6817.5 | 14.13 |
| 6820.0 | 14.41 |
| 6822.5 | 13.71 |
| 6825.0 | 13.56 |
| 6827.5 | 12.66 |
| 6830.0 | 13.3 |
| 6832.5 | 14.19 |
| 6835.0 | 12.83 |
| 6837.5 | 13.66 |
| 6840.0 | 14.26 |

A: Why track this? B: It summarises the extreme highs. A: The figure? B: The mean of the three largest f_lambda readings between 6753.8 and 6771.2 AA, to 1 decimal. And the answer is 14.0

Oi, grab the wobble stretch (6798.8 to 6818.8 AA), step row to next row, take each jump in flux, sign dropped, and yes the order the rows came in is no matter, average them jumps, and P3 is 0.650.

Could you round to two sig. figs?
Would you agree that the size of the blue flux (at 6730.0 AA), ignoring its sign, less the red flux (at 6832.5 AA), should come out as 1.7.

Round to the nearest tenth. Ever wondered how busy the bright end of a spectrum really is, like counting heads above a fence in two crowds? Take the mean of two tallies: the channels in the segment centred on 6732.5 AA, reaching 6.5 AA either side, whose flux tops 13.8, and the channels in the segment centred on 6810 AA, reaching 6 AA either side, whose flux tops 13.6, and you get 2.0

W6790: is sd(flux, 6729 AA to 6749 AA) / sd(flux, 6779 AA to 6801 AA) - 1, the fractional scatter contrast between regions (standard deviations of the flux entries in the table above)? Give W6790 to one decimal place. -0.1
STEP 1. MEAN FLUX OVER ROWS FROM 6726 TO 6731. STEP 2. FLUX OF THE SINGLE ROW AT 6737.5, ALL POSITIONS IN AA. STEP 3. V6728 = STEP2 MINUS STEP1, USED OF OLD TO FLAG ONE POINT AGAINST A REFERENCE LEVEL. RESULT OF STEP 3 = -1.5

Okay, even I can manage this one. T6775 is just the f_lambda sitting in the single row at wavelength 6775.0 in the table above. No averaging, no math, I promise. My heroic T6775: 12.22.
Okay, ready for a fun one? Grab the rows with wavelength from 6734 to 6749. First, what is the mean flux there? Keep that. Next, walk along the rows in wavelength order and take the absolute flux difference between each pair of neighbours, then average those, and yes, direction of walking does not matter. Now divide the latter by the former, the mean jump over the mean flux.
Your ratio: 0.038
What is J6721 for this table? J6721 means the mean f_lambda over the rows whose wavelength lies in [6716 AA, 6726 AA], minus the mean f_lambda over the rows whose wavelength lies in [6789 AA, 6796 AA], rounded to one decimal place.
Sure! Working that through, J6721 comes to 1.1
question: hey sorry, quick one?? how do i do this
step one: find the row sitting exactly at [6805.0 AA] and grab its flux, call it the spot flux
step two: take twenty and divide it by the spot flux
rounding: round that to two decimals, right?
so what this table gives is 1.48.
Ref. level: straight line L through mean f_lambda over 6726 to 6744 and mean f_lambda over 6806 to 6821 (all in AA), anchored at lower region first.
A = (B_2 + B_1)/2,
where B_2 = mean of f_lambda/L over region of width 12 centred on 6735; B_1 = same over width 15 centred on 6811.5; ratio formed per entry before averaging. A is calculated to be 0.99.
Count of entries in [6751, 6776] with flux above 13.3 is 4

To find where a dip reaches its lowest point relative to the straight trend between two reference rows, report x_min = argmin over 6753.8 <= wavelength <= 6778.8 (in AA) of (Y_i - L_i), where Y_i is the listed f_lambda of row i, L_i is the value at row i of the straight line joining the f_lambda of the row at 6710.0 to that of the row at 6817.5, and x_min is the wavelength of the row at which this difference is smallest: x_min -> 6775.0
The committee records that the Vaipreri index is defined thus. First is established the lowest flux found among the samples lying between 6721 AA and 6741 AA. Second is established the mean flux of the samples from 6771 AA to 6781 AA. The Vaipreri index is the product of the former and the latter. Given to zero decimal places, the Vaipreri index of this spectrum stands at 169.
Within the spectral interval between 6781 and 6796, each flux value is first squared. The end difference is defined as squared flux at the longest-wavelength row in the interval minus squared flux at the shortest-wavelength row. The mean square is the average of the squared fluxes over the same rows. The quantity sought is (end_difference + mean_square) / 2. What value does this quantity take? 131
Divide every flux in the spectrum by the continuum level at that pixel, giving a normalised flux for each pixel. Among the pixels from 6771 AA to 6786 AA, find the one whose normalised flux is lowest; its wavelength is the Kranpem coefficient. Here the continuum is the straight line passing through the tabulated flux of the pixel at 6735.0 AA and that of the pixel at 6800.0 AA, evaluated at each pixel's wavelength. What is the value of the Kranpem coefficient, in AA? 6775.0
